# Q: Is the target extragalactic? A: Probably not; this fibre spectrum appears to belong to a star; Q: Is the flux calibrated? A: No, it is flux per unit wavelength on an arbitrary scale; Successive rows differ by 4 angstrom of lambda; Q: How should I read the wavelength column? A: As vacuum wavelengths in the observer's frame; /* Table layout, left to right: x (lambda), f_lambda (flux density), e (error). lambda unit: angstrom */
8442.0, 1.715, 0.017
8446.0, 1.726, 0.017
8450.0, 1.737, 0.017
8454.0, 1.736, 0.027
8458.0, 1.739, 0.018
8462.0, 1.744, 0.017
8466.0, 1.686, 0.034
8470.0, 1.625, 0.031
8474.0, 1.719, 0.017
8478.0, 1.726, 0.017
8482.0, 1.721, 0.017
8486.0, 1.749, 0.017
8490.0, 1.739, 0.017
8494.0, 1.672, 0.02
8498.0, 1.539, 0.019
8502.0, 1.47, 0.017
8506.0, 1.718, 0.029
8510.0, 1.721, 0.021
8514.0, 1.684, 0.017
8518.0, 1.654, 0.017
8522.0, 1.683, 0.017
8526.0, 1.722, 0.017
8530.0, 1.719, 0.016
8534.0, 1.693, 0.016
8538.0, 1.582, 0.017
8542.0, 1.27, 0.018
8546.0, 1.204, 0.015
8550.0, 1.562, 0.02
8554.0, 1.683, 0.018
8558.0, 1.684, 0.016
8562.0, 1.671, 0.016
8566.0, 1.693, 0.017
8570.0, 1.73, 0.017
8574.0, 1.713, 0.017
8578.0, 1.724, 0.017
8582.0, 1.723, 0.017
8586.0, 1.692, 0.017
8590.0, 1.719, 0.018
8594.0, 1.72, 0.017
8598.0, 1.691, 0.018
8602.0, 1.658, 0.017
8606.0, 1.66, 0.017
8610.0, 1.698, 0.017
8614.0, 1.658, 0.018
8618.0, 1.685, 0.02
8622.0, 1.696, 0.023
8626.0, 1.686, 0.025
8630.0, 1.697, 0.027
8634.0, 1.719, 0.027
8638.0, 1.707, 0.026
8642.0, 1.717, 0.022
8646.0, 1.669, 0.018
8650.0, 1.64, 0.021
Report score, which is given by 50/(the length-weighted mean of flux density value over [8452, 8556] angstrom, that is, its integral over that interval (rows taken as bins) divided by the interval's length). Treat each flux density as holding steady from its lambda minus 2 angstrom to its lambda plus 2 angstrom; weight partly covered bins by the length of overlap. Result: 30.4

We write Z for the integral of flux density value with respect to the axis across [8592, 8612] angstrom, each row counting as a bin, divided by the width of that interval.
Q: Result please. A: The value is 1.69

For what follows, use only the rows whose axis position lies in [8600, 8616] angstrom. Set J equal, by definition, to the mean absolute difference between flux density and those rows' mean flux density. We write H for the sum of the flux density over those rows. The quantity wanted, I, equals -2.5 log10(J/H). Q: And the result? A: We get 6.6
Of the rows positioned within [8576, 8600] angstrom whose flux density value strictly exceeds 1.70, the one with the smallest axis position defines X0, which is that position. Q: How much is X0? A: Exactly 8578.0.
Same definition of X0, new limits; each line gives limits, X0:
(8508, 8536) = 8510.0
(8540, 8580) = 8570.0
